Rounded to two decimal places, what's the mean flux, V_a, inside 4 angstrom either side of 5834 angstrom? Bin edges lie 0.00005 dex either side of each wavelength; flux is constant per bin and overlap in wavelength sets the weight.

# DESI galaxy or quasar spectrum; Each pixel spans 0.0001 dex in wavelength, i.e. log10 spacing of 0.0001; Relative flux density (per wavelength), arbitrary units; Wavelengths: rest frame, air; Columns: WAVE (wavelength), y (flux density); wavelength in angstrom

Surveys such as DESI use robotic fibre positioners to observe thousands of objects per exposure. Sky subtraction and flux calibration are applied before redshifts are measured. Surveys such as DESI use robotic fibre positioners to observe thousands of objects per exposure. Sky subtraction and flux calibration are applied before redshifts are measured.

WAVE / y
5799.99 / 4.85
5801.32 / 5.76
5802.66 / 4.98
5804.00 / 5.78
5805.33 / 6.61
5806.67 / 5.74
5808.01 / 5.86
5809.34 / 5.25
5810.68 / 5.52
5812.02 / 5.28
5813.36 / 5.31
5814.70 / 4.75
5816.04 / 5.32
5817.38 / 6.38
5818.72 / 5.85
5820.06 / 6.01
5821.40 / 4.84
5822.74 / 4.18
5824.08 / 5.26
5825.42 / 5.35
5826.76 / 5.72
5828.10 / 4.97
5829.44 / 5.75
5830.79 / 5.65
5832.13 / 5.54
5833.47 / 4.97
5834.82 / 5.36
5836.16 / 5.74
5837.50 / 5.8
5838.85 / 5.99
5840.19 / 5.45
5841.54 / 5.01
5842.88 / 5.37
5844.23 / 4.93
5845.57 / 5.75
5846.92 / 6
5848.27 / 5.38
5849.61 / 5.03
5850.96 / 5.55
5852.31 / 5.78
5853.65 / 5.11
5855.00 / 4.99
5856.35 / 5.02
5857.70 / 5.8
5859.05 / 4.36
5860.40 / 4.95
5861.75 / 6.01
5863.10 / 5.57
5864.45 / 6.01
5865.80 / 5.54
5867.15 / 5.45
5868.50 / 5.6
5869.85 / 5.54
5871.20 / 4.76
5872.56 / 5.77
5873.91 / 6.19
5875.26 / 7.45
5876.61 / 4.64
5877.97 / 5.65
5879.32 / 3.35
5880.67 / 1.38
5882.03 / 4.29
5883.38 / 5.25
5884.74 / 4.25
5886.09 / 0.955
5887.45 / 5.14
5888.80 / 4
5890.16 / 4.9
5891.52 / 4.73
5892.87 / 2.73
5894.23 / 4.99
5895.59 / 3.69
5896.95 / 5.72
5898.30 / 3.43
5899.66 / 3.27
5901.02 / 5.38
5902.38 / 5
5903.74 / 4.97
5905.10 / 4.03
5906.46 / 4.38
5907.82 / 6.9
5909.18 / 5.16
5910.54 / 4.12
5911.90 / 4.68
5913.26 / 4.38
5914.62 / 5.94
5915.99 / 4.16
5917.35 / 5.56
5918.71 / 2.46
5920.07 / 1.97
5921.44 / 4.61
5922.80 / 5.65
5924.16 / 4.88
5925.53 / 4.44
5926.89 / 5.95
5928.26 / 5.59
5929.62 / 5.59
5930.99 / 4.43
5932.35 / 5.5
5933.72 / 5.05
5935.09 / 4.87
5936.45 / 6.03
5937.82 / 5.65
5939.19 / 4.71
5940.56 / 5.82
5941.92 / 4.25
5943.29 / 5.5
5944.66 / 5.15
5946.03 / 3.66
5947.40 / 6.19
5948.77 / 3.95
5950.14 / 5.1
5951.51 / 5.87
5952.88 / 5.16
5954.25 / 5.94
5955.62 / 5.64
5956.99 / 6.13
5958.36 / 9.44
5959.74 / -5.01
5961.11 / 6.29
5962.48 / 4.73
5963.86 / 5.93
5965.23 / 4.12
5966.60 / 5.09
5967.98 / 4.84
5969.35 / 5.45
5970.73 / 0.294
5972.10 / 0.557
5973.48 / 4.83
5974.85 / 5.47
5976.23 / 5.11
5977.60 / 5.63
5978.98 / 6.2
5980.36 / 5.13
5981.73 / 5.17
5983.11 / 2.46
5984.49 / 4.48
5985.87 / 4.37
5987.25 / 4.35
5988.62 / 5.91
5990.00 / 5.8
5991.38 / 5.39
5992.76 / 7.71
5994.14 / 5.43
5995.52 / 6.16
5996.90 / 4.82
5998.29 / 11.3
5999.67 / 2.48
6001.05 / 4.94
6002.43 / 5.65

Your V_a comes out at 5.51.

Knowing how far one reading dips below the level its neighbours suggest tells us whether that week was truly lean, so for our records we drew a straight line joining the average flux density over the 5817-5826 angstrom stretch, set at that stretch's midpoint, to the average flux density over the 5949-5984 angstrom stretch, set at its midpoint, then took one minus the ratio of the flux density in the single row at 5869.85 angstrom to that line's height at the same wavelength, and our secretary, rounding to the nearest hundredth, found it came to -0.08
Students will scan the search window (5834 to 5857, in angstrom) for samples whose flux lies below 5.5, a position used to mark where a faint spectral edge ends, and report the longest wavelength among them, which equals 5856.35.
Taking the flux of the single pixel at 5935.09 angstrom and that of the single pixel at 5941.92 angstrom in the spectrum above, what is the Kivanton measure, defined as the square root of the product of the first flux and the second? 4.5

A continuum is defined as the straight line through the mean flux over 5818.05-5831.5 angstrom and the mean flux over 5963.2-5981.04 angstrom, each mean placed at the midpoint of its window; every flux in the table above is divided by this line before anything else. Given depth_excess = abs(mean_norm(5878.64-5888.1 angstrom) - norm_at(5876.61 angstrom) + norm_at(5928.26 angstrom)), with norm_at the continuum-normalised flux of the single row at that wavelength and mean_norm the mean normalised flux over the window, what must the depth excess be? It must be 0.957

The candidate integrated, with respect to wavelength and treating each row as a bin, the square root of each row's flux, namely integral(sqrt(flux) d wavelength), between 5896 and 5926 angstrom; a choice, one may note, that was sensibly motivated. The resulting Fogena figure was 64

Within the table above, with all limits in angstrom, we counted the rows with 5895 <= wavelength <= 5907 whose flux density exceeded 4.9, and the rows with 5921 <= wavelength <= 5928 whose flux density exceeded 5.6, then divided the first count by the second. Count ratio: 2.0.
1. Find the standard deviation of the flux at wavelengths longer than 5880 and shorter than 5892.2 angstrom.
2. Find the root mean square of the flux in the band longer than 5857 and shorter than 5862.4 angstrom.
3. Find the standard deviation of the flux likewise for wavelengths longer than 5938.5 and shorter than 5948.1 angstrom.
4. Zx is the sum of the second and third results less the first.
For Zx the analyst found 4.6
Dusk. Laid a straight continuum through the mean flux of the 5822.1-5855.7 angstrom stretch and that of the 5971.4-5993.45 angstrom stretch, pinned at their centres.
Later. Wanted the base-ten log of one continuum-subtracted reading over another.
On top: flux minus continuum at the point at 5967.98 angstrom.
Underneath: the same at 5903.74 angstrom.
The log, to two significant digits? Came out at -0.23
